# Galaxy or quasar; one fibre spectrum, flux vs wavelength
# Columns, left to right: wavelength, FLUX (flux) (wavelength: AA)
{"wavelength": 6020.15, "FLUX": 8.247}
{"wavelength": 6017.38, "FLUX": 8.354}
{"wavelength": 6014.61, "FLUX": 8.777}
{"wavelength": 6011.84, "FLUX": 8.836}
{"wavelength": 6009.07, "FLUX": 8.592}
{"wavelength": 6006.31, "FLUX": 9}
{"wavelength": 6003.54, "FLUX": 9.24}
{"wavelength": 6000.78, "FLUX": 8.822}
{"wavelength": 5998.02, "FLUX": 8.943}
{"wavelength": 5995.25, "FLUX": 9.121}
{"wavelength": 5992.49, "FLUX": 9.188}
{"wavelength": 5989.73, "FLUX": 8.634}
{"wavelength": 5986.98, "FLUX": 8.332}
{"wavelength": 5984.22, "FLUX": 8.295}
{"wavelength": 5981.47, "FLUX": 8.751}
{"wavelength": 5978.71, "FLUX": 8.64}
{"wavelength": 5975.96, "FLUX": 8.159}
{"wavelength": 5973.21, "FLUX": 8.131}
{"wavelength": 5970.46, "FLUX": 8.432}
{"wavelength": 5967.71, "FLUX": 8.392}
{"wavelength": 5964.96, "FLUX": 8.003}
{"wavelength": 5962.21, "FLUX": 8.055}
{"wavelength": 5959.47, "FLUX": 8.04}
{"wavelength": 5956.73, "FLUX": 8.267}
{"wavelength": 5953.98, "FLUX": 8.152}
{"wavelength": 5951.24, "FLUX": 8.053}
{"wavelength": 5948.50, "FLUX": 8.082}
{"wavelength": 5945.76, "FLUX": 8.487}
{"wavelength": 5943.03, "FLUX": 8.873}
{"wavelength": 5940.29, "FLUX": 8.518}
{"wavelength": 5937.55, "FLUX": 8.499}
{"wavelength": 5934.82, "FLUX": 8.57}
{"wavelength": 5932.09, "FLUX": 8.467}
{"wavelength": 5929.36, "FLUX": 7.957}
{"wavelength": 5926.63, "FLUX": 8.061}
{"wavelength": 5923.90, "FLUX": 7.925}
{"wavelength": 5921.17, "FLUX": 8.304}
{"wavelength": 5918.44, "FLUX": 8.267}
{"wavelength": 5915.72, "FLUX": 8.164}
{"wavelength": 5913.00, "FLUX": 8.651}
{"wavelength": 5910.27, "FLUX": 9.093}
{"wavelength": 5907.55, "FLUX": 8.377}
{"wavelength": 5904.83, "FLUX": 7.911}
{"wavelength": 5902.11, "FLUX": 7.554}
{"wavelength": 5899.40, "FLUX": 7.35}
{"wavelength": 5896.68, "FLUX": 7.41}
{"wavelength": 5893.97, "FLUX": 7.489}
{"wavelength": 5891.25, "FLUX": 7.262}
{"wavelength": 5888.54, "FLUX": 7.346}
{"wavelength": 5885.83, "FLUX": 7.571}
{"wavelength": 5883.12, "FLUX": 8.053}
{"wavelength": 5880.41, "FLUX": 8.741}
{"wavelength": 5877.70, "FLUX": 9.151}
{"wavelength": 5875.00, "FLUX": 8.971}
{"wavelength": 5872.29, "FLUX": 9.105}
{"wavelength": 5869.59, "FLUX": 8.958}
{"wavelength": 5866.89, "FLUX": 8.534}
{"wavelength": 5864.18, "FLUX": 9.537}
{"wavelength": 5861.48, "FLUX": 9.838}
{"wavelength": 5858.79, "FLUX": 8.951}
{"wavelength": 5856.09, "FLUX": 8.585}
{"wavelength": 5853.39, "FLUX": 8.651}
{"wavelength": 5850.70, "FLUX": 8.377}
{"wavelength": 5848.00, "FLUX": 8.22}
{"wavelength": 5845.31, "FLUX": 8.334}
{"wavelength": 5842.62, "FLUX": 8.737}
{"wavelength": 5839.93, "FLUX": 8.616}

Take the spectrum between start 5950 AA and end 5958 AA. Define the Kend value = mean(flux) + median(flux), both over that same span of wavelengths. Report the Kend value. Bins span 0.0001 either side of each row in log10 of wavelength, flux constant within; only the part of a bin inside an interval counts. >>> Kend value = 16.3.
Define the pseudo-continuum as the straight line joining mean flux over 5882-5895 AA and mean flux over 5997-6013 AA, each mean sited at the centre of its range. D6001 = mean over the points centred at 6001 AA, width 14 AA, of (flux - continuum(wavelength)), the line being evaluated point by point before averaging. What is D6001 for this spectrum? 0.2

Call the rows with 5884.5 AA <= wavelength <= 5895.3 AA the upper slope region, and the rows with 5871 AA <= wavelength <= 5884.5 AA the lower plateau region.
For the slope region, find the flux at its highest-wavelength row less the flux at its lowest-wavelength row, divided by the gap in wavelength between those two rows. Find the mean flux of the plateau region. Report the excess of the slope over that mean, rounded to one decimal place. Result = -8.8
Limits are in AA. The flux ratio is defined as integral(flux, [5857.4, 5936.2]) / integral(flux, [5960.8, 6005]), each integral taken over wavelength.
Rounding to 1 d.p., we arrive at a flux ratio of 1.7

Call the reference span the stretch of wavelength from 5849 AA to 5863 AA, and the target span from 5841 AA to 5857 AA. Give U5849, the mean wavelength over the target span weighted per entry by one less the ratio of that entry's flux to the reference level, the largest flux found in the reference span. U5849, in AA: 5849.3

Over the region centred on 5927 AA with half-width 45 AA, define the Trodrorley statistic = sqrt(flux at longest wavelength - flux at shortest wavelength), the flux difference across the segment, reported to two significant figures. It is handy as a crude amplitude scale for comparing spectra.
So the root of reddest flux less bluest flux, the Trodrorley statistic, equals 0.62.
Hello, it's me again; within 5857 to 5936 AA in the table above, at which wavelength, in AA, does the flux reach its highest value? 5861.48 AA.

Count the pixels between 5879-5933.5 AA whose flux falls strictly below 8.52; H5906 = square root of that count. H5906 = 4.1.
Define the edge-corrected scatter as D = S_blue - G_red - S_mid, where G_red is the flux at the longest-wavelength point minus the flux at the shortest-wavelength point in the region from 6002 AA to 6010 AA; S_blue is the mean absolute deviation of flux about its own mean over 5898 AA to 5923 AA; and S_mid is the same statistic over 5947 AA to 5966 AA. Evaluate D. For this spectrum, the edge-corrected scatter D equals 1.0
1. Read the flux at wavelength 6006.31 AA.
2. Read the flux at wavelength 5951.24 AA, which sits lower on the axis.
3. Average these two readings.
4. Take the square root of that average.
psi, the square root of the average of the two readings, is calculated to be 2.920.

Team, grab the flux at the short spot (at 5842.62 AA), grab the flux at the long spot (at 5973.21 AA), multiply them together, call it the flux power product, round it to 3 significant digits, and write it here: 71.0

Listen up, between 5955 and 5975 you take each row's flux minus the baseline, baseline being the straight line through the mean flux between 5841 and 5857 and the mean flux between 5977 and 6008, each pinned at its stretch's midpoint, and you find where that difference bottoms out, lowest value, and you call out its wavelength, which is 5964.96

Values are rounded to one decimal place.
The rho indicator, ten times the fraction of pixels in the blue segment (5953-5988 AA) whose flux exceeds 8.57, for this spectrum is 1.5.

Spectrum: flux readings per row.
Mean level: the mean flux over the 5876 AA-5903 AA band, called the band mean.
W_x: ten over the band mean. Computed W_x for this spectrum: 1.28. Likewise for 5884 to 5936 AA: 1.25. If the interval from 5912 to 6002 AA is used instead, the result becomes 1.19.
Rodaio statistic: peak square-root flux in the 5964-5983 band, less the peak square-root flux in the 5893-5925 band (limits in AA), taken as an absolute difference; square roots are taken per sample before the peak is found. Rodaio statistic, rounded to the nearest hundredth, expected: 0.06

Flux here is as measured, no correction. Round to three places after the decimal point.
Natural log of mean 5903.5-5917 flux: 2.133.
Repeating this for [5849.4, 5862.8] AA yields 2.184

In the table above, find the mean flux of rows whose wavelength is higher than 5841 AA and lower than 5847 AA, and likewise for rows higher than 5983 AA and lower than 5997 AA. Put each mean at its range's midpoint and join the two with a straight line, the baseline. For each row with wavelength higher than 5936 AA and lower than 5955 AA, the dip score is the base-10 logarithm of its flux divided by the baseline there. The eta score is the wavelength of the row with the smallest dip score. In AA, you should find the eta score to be 5951.24 AA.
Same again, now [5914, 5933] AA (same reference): 5923.90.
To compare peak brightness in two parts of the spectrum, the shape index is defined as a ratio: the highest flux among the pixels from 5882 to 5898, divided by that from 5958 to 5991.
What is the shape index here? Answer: 0.92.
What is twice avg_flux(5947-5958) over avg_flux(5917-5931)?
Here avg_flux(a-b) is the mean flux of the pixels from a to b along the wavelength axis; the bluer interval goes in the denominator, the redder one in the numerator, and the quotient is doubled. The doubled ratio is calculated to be 2.01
